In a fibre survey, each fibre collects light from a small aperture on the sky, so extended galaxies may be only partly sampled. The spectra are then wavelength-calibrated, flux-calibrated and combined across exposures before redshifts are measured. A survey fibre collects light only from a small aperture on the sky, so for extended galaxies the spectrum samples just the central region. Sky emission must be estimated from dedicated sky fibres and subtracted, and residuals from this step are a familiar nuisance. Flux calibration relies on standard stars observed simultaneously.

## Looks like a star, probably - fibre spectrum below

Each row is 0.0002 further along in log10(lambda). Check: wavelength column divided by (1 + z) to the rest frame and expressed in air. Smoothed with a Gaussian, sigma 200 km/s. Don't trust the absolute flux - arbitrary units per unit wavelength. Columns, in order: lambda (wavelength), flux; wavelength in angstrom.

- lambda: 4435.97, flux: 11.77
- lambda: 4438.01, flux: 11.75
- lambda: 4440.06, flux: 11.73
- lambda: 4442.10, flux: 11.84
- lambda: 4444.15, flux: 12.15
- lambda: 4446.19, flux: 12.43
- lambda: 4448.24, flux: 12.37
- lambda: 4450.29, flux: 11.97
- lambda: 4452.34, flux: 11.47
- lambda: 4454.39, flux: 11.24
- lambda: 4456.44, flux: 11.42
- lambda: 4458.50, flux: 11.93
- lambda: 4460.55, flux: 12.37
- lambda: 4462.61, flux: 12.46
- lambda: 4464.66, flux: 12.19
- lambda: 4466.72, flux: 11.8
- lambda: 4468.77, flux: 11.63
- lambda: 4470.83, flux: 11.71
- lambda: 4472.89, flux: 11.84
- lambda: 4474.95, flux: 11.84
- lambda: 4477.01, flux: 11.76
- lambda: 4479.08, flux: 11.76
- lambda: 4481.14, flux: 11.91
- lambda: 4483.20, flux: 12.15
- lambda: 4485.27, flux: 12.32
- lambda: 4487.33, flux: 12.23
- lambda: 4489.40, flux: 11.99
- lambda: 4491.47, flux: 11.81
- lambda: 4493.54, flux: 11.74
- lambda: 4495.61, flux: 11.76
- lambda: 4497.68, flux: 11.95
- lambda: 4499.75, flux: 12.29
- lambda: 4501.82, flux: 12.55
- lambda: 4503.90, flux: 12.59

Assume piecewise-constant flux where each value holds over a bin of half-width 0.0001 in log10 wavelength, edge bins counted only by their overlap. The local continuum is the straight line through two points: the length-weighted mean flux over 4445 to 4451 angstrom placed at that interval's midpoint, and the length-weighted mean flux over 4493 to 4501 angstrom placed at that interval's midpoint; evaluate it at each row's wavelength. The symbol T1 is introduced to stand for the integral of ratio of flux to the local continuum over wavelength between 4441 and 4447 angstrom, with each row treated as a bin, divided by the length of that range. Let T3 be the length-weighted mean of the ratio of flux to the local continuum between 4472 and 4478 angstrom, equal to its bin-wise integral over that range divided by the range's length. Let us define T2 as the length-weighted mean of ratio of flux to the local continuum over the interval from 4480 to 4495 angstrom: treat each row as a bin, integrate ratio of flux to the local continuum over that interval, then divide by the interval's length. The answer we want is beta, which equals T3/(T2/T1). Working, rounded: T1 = 0.987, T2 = 0.999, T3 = 0.98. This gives 0.96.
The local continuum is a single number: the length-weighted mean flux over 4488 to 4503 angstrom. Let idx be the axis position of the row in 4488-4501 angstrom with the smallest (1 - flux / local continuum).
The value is 4499.75 angstrom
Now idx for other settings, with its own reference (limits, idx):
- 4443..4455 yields 4446.19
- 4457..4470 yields 4462.61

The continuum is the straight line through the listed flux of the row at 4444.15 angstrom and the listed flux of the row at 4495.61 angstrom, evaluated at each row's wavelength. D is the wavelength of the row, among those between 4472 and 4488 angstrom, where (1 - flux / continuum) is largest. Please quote 4477.01 angstrom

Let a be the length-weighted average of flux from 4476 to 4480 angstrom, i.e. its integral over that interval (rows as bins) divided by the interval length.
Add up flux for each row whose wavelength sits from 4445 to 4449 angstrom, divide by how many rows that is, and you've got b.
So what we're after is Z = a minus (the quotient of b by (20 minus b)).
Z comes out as 10.1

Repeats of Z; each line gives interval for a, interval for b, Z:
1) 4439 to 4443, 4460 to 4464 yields 10.1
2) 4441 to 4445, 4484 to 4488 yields 10.4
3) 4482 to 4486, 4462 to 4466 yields 10.6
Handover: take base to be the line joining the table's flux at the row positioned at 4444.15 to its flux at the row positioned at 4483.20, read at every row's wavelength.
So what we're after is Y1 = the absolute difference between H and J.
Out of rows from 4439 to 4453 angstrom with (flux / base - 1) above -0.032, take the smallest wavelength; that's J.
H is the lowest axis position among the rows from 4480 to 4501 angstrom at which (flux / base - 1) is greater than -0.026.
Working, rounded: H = 4481.14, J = 4442.10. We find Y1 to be 39.0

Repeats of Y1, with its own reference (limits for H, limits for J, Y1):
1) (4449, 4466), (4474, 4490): 24.7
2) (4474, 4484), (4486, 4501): 12.4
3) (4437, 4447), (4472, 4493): 30.8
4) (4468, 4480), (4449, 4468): 22.6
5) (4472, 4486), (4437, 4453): 30.8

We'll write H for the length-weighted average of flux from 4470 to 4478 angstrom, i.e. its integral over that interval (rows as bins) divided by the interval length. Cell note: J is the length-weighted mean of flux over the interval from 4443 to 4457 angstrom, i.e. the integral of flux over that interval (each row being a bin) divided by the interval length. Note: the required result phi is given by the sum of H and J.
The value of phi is 23.67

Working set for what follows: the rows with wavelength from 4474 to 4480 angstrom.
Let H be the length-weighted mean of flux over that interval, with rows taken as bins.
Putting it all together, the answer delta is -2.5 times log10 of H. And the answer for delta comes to -2.68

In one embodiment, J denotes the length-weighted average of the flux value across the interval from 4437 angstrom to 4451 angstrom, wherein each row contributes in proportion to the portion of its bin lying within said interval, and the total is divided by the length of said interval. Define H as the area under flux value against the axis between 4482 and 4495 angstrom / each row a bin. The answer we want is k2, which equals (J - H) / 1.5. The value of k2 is -96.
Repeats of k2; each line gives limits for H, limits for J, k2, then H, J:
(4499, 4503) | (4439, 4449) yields -25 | 50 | 12.1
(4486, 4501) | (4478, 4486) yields -112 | 180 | 12.0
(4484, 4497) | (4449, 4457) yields -96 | 156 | 11.6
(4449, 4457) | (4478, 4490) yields -54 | 92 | 12.1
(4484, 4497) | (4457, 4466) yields -96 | 156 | 12.2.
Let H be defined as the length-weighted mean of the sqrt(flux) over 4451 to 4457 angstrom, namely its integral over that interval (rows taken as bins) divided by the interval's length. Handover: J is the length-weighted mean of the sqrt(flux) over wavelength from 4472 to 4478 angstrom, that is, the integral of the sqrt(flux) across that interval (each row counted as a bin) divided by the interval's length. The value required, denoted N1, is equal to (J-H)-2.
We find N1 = -1.94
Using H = 3.378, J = 3.44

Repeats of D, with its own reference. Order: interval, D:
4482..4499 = 4493.54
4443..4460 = 4454.39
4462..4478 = 4468.77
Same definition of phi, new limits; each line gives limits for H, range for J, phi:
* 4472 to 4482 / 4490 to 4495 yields 23.60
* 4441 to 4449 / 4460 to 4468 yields 24.38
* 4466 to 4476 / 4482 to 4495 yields 23.80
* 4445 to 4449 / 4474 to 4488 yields 24.40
